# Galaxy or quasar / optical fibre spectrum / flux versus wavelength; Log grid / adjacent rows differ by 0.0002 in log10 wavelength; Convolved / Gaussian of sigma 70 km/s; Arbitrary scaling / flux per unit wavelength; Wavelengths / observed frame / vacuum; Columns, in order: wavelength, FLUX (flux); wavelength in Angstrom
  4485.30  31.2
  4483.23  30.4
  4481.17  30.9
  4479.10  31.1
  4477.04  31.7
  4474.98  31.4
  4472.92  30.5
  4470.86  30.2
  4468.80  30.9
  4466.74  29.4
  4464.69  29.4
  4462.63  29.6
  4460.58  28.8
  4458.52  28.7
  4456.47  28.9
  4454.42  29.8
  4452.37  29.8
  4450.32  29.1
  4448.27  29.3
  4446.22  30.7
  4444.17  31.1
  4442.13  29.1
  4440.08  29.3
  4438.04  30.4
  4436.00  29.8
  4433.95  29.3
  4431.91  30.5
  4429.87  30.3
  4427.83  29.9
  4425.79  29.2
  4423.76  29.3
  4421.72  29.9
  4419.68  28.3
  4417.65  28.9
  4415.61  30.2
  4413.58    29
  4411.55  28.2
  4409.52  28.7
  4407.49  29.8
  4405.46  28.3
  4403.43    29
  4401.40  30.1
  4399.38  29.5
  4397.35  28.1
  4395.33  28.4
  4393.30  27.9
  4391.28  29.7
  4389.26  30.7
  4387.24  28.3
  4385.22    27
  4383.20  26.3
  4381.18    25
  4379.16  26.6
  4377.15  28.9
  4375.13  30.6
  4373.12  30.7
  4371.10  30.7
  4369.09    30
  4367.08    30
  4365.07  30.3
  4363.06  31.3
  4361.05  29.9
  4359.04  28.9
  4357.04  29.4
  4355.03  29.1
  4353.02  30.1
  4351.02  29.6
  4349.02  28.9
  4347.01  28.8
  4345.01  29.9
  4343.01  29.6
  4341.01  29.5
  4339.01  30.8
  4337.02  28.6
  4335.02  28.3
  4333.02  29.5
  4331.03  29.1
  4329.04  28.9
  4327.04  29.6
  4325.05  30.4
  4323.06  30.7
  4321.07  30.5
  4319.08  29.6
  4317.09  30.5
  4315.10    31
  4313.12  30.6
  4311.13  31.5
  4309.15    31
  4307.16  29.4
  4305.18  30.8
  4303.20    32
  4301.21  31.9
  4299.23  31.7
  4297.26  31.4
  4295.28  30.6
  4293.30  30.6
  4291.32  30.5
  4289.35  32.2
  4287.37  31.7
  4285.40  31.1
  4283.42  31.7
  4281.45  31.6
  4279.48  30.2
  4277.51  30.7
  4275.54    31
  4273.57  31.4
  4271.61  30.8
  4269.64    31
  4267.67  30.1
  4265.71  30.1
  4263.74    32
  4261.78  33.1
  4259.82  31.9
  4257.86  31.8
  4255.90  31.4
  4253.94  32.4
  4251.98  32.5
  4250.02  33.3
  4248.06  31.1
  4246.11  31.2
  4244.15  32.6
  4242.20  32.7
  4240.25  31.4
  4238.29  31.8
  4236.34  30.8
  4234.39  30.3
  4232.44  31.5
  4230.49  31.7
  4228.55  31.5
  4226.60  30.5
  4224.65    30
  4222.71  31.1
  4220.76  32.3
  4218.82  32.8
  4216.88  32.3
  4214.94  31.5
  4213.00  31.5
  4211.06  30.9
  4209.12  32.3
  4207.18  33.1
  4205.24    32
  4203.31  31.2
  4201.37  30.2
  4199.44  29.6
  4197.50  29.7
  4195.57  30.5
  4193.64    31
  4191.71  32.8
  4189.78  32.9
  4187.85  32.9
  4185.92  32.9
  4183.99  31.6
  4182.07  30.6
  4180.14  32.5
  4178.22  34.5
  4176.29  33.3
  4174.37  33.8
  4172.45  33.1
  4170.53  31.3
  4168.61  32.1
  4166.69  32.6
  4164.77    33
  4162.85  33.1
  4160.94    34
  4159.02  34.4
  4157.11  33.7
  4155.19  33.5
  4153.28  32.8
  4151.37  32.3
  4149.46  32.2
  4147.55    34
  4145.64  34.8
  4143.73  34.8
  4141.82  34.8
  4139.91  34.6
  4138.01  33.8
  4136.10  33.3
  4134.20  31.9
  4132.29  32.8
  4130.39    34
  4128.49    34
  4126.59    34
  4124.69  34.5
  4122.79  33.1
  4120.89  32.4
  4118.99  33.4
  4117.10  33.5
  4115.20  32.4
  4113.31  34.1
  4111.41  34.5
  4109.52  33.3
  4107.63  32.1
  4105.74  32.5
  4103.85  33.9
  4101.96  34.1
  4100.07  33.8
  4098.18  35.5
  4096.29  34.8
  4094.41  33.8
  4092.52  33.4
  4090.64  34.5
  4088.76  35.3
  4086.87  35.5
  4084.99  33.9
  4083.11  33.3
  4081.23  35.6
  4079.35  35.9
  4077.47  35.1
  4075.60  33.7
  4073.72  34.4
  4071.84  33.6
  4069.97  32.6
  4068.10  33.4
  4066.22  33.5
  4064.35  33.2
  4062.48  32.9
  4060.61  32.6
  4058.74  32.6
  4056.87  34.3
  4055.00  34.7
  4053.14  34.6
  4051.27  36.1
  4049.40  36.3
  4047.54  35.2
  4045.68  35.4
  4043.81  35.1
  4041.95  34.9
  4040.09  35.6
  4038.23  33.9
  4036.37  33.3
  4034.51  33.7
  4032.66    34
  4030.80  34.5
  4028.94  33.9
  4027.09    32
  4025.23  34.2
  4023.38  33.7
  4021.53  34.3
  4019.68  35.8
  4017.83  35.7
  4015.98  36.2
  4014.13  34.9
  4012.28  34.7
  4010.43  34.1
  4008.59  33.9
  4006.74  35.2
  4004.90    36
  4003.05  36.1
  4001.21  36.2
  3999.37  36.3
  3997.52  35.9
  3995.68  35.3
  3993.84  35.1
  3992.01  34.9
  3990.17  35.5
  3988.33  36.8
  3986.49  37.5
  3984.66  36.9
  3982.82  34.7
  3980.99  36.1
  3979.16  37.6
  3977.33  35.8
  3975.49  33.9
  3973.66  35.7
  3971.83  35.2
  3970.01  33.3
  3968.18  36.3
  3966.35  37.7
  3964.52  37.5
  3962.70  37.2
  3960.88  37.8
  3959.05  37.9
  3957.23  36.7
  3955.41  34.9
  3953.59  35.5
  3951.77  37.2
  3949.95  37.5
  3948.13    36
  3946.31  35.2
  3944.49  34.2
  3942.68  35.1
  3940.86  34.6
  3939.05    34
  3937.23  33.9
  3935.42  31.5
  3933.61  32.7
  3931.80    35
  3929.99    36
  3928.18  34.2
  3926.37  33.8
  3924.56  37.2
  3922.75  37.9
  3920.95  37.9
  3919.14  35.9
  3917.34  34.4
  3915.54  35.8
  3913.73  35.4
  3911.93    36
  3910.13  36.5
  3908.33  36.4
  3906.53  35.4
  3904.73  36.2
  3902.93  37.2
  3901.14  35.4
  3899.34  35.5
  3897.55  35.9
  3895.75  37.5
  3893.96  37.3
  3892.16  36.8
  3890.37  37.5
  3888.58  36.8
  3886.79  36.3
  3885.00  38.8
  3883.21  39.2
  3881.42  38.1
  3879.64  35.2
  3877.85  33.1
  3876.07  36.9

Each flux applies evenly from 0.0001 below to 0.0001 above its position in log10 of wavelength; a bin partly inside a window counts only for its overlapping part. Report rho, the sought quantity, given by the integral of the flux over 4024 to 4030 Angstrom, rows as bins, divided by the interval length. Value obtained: 33.4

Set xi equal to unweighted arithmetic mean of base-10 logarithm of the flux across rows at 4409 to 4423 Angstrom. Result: 1.46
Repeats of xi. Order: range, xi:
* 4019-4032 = 1.53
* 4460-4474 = 1.47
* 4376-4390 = 1.44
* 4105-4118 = 1.52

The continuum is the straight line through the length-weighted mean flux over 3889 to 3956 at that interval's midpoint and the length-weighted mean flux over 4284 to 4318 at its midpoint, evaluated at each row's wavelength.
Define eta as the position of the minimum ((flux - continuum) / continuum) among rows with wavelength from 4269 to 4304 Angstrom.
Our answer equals 4279.48 Angstrom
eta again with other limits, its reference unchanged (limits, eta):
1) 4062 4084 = 4069.97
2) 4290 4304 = 4291.32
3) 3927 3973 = 3935.42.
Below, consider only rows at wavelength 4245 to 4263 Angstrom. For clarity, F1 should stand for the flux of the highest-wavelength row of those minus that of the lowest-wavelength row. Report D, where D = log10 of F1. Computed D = 0.3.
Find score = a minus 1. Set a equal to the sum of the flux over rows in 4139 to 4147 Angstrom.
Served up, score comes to 138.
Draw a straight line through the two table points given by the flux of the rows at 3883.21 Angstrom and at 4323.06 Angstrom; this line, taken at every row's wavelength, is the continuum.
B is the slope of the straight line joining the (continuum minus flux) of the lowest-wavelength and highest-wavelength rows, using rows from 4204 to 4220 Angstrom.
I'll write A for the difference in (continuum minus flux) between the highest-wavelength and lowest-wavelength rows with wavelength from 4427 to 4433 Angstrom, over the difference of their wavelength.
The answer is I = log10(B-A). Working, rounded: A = -0.166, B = -0.08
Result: -1.1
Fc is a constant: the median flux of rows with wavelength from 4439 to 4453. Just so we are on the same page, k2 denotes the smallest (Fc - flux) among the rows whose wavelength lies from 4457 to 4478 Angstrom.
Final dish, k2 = -2.4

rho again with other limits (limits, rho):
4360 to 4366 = 30.5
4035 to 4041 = 34.2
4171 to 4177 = 33.3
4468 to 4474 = 30.5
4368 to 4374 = 30.4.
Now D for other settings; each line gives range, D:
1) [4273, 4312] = -1.0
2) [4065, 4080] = 0.4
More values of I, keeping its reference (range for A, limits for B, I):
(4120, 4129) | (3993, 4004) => -1.0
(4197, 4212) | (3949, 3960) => -1.4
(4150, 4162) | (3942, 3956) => -0.7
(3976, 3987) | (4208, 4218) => -0.7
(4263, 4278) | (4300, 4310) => -1.7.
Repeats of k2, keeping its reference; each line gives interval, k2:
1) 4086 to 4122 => -6.2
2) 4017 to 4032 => -6.5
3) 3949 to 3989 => -8.6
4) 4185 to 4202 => -3.6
